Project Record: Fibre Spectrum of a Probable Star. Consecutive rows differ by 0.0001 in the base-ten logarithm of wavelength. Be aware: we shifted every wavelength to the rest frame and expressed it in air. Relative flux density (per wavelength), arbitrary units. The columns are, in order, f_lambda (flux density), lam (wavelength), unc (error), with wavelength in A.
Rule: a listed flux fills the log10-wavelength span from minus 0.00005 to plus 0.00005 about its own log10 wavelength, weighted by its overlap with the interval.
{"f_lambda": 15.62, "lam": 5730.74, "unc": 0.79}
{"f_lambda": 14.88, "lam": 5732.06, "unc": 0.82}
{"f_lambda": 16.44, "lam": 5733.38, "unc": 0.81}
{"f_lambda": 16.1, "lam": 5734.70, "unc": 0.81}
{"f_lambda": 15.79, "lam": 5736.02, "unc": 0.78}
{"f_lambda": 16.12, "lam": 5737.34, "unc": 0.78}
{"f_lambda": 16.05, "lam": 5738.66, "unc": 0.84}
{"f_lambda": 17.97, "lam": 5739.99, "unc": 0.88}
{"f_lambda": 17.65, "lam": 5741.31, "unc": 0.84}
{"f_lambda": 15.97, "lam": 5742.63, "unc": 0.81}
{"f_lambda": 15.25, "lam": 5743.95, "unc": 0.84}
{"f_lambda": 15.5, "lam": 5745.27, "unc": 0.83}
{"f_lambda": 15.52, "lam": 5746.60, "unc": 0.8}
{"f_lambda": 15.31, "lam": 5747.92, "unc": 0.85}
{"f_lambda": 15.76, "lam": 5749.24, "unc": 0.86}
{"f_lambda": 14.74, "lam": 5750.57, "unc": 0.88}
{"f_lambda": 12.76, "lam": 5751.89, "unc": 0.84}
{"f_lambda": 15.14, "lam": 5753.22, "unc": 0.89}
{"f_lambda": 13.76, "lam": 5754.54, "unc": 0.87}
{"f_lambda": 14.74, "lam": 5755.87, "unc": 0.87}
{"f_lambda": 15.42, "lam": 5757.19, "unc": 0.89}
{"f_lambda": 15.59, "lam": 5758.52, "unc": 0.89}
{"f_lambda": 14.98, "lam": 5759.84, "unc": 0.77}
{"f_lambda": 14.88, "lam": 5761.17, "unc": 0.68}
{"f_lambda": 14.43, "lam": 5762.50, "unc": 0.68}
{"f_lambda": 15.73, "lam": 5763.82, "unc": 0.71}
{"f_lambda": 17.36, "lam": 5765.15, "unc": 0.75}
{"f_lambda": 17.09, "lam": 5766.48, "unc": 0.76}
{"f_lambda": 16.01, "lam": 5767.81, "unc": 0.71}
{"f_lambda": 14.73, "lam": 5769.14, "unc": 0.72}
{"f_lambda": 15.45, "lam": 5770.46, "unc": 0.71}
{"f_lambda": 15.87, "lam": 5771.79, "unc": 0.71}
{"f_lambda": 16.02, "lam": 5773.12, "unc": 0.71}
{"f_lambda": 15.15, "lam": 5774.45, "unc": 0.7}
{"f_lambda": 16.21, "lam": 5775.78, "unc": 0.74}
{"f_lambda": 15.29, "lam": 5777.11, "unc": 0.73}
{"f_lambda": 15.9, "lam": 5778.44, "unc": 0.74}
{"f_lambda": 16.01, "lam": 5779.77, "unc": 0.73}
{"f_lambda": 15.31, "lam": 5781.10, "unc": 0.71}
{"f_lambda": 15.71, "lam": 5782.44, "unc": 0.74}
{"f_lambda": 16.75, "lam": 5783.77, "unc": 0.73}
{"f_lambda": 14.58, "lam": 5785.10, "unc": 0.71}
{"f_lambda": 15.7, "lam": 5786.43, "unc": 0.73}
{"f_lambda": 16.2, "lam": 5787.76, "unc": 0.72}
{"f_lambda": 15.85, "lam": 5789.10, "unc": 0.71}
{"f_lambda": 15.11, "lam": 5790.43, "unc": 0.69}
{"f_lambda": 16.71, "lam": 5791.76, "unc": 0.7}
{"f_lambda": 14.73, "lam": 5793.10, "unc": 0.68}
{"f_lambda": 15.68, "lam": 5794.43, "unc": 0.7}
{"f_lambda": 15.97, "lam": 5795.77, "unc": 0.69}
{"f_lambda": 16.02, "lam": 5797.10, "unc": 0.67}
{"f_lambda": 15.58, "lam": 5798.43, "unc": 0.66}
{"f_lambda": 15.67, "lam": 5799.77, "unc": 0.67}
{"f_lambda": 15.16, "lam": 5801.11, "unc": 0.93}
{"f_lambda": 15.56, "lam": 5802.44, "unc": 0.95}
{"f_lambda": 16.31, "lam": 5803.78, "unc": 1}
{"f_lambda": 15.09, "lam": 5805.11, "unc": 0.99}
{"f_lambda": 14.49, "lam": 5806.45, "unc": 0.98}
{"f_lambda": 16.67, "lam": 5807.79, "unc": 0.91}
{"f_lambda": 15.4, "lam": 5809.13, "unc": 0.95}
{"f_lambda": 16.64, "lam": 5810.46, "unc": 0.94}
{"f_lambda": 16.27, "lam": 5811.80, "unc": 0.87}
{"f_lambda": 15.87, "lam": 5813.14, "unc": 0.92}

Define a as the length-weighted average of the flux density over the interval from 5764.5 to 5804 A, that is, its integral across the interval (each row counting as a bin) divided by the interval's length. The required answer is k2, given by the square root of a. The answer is 3.973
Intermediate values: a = 15.8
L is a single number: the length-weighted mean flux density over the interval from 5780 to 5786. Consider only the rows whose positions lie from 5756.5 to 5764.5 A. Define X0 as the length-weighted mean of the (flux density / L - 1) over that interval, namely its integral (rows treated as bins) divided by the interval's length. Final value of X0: -0.028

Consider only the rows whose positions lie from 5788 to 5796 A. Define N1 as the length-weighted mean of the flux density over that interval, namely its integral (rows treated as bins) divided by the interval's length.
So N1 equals 15.7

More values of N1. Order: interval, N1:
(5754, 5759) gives 14.9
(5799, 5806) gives 15.5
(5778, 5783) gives 15.7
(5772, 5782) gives 15.7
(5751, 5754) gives 14.0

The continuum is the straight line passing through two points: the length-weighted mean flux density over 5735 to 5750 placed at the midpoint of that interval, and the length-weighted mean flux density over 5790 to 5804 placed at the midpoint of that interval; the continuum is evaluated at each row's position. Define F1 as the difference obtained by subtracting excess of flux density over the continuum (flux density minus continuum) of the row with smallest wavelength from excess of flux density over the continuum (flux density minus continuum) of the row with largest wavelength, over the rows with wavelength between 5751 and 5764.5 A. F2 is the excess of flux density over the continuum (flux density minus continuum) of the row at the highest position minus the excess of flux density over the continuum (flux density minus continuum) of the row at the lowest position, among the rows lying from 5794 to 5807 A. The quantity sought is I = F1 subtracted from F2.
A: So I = -4.2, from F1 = 3.1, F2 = -1.1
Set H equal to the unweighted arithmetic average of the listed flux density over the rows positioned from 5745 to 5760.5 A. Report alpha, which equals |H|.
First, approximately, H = 14.9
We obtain 14.9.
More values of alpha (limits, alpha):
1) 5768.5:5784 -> 15.7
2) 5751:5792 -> 15.5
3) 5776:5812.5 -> 15.7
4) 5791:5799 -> 15.8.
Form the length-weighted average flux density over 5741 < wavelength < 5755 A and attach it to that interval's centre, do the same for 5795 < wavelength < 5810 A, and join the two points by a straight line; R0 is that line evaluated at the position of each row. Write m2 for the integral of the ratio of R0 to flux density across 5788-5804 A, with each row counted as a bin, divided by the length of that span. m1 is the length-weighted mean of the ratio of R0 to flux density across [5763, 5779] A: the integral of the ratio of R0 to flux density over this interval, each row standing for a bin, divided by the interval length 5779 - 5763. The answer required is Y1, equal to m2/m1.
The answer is 1.02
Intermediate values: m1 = 0.97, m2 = 0.99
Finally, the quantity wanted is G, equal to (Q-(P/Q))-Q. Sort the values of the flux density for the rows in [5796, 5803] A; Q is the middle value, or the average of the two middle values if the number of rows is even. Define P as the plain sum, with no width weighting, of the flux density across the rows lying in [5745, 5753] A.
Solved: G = -5.8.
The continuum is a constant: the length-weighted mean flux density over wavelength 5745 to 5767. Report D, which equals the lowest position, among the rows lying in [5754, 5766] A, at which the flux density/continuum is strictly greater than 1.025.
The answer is 5758.52 A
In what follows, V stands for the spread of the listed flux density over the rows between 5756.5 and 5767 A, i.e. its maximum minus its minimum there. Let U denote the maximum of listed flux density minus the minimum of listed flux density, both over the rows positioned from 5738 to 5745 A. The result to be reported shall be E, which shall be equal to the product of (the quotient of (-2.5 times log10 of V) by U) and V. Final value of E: -1.3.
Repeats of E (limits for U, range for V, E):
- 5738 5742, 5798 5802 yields 0.2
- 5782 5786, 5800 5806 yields -0.1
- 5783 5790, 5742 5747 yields 0.1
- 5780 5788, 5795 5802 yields 0.1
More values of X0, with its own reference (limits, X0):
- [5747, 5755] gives -0.063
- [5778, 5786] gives 0.006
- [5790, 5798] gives 0.006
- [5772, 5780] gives 0.009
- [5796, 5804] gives 0.005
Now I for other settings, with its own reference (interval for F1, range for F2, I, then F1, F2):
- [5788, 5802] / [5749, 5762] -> -0.2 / -0.6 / -0.8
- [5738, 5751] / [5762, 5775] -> 2.0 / -1.2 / 0.8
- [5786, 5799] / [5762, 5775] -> 0.8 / 0.0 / 0.8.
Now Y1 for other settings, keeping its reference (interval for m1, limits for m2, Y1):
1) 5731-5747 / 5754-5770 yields 1.06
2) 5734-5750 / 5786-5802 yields 1.05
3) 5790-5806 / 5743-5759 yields 1.02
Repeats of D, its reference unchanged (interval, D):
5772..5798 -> 5773.12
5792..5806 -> 5794.43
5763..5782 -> 5763.82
